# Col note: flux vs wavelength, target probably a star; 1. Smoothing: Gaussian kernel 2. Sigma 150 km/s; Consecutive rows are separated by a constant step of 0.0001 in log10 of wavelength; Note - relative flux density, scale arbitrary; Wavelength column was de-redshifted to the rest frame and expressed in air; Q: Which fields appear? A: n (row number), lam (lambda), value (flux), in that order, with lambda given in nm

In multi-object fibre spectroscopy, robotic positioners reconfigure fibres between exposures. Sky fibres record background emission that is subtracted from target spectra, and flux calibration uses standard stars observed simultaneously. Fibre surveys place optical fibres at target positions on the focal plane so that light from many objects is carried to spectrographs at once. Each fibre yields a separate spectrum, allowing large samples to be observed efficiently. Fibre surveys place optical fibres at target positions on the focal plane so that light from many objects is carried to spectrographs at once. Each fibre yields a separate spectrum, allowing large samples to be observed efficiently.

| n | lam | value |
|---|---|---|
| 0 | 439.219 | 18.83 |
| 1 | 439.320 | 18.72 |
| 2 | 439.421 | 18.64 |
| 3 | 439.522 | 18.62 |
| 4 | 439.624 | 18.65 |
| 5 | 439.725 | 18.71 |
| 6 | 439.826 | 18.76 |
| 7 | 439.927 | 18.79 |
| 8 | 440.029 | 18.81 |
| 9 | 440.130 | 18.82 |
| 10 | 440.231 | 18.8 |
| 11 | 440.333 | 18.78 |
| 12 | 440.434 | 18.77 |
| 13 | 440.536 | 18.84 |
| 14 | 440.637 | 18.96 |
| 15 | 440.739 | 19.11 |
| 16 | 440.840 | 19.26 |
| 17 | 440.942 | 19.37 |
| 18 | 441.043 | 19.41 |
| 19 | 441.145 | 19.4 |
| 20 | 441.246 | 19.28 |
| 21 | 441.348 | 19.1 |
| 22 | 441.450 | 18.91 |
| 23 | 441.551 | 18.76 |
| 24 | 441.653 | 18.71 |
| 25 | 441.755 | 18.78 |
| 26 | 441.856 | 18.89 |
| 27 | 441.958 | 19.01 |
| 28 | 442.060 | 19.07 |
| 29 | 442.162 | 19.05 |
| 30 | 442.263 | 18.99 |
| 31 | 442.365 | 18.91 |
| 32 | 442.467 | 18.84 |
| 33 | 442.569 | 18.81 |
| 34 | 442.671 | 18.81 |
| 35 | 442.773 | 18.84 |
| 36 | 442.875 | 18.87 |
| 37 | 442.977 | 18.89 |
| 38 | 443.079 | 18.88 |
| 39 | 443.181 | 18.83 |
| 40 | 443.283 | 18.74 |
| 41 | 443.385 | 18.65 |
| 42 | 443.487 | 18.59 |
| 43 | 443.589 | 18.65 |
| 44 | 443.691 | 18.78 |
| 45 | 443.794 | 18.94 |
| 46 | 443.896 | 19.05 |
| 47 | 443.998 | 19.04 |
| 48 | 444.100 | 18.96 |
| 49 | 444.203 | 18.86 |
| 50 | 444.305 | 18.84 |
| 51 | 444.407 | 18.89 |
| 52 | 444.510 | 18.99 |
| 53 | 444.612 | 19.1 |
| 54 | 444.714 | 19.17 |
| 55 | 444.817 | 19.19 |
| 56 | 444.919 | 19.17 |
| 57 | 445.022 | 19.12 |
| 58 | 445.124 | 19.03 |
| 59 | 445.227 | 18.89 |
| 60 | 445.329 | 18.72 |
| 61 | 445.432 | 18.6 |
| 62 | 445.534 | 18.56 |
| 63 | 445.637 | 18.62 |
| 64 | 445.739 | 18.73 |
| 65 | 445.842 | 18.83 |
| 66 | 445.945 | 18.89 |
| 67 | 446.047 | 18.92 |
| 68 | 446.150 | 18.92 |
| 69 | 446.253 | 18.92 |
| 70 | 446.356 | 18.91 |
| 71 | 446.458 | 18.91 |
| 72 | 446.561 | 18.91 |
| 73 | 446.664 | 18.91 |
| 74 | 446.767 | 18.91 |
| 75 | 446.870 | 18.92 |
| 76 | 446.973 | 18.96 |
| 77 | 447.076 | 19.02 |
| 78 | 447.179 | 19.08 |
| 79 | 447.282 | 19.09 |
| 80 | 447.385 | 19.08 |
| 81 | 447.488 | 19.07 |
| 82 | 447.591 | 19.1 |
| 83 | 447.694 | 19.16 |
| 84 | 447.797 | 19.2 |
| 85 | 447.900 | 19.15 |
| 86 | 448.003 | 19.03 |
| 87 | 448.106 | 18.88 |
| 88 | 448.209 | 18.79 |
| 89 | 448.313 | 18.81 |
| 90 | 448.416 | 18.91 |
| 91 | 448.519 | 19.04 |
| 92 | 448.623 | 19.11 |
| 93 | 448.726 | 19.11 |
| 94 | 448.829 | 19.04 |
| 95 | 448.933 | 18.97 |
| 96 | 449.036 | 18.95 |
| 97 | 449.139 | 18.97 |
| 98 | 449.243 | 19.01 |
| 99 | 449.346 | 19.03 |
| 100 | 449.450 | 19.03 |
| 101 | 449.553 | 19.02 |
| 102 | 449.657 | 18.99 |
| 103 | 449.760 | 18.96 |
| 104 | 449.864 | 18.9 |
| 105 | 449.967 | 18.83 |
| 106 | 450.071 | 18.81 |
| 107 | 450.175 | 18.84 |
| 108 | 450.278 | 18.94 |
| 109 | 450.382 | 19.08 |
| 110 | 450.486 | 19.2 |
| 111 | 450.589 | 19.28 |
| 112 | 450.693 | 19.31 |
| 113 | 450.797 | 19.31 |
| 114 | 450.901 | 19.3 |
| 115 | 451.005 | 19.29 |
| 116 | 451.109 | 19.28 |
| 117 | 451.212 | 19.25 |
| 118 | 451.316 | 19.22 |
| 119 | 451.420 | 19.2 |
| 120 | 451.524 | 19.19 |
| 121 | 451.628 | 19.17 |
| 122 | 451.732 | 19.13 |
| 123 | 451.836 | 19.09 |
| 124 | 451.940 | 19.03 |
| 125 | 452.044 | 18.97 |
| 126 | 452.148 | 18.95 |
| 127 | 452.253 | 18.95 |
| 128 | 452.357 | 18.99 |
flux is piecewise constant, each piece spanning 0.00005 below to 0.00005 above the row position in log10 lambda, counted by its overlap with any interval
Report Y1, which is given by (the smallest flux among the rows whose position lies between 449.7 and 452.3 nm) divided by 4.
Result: 4.70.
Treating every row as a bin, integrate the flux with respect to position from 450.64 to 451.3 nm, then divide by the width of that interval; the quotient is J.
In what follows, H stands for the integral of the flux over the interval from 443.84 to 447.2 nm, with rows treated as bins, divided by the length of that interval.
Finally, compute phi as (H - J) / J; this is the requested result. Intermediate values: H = 18.9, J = 19.3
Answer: -0.0185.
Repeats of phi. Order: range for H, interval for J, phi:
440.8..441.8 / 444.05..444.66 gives 0.0086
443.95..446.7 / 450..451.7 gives -0.0130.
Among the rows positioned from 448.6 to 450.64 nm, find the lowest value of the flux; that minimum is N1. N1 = 18.81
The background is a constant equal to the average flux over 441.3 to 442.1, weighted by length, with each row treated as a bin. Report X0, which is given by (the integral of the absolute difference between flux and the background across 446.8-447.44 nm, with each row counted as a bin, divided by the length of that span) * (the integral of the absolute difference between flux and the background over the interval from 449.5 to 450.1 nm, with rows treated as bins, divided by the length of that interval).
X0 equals 0.0087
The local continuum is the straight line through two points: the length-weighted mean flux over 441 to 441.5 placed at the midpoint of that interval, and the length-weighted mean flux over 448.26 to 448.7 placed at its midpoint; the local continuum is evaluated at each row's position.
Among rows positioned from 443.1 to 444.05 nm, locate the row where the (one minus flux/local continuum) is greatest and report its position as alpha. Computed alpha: 443.487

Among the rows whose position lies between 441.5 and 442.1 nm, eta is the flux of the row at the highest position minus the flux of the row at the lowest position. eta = 0.3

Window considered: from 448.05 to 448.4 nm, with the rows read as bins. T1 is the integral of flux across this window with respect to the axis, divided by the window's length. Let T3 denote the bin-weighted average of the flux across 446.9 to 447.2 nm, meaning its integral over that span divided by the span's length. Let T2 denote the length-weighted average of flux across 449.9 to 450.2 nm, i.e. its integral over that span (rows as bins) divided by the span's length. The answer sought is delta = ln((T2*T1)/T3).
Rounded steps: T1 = 18.83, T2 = 18.8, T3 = 19.0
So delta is 2.93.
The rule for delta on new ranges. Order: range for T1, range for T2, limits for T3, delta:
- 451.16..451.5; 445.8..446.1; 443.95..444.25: 2.96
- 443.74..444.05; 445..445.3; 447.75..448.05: 2.94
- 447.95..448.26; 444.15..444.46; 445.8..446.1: 2.94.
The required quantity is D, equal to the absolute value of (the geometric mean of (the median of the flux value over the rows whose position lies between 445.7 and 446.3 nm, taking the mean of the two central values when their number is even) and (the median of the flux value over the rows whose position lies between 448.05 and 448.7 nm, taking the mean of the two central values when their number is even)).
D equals 18.9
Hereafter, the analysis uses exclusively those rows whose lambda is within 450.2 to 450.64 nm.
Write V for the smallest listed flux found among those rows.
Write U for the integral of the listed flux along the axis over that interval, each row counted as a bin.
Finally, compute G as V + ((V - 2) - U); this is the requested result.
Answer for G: 27.5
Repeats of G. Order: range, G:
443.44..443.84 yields 27.7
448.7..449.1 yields 28.3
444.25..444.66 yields 27.9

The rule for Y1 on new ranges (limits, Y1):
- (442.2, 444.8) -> 4.65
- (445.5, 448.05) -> 4.64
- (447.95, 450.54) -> 4.70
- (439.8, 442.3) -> 4.68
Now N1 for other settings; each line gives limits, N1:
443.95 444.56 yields 18.84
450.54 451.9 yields 19.09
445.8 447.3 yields 18.83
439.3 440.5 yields 18.62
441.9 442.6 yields 18.81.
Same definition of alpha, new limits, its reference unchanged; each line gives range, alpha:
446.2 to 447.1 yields 446.356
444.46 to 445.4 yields 445.329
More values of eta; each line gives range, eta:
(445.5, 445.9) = 0.3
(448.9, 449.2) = 0.0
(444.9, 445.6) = -0.6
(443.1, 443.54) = -0.2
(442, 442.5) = -0.2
